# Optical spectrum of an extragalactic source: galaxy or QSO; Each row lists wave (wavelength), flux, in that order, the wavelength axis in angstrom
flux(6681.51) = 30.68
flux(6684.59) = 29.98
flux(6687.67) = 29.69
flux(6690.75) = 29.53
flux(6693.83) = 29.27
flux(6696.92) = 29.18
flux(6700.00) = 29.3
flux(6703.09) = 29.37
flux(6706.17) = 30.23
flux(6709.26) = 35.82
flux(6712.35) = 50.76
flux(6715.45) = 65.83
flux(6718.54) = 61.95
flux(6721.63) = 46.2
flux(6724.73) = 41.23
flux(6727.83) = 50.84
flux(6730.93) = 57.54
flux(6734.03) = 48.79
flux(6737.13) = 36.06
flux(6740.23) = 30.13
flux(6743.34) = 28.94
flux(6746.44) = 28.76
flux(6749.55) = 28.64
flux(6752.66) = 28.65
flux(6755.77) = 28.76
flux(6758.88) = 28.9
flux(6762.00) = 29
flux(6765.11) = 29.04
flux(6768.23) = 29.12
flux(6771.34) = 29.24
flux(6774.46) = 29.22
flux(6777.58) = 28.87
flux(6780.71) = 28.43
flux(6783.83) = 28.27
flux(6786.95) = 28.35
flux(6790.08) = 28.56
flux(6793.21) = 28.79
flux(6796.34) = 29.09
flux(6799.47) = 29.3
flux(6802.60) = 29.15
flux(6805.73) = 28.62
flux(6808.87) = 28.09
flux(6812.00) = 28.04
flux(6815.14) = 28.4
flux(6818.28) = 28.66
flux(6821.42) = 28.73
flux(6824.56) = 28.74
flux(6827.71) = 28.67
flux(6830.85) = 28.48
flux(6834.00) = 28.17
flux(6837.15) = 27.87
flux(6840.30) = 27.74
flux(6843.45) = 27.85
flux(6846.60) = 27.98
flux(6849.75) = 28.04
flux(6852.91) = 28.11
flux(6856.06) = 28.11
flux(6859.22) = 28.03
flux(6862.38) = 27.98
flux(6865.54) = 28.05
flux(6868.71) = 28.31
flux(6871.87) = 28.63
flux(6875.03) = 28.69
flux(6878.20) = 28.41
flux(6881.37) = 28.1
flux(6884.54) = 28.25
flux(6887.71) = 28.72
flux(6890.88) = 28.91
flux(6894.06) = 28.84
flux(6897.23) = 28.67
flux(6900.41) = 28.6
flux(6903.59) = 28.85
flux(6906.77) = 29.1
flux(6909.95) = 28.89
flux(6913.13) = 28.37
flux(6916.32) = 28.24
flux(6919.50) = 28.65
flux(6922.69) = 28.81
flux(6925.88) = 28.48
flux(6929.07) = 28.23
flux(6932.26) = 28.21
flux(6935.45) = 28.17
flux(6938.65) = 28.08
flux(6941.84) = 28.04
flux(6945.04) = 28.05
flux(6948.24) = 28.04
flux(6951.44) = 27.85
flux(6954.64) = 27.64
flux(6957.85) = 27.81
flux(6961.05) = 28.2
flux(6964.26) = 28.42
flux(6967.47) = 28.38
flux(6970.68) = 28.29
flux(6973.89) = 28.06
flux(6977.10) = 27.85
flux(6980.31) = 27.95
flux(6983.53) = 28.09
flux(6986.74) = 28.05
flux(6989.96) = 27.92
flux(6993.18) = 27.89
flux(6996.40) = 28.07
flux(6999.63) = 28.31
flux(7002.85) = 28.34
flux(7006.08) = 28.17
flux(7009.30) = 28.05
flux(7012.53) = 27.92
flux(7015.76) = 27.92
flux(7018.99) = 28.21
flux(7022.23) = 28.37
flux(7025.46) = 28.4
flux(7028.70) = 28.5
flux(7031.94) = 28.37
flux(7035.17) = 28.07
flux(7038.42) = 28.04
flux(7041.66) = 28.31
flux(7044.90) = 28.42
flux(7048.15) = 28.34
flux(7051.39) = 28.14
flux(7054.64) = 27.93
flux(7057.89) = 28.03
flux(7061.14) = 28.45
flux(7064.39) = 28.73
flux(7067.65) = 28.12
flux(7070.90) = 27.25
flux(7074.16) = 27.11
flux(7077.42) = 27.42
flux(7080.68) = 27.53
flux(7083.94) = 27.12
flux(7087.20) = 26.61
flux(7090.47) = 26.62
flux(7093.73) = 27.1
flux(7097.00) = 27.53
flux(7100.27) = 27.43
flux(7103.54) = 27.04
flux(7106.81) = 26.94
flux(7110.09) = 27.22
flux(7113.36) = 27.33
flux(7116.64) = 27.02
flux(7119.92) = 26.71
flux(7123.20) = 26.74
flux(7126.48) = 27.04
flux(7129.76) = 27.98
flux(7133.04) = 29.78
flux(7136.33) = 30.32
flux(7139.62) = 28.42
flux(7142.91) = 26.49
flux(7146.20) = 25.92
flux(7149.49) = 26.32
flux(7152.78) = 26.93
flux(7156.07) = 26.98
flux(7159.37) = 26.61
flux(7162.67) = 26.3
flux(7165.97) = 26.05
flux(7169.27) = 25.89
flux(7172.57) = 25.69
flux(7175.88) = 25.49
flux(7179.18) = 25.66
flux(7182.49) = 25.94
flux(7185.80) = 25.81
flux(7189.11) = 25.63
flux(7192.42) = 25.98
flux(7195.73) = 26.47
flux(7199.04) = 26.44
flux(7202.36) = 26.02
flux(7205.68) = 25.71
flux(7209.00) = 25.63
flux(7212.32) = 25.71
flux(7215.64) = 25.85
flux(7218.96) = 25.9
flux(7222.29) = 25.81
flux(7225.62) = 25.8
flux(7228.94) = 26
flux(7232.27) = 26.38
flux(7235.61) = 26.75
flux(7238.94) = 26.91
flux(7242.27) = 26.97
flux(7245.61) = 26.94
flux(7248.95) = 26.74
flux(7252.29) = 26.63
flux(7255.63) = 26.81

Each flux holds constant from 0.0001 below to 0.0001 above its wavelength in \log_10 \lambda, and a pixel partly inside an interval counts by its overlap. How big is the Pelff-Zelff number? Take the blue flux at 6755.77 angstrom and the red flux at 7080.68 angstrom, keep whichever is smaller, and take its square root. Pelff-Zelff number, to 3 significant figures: 5.25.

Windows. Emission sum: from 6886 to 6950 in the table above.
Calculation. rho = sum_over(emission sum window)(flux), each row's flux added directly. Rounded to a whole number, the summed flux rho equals 570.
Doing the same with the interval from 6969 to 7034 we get 563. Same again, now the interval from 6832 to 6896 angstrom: 565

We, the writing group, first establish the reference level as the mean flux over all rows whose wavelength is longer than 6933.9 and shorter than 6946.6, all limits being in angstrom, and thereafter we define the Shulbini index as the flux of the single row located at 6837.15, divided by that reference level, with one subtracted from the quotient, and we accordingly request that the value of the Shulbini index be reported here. -0.008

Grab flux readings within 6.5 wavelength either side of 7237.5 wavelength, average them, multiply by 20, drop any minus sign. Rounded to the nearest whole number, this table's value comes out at 535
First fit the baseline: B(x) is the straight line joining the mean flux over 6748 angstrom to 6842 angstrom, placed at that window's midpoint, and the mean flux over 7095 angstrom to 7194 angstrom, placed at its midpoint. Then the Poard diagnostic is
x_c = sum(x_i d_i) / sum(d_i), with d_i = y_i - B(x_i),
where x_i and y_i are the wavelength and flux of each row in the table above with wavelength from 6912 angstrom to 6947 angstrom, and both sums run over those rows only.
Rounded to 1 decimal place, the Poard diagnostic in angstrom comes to 6925.9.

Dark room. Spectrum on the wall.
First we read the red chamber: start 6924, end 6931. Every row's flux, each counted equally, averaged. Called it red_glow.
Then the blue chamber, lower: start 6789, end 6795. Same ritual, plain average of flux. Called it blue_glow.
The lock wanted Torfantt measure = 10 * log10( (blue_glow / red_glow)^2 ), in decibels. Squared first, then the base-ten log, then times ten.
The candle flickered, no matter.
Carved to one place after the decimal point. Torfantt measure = 0.1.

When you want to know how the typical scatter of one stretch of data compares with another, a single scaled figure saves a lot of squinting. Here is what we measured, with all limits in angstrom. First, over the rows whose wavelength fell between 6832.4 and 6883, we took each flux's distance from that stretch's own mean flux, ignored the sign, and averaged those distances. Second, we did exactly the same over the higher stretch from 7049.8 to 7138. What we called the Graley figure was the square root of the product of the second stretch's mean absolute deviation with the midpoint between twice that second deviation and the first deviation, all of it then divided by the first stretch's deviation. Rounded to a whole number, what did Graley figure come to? 4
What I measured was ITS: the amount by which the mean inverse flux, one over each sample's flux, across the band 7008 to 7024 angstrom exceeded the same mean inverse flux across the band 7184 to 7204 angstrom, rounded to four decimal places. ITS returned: -0.0028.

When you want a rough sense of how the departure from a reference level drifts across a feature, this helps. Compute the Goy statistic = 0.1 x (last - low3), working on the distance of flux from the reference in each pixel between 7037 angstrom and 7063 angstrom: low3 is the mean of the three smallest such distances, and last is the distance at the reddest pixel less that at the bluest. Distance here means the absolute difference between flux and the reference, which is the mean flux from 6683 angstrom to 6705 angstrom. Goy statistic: -0.15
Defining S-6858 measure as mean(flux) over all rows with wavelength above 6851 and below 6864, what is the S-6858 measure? 28.1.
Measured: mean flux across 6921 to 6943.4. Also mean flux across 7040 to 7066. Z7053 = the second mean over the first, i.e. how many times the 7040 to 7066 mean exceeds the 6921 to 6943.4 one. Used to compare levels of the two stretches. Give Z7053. 1.00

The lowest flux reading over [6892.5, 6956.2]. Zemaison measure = 27.64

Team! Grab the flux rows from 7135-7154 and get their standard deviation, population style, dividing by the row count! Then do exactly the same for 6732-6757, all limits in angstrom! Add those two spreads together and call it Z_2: 8.2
